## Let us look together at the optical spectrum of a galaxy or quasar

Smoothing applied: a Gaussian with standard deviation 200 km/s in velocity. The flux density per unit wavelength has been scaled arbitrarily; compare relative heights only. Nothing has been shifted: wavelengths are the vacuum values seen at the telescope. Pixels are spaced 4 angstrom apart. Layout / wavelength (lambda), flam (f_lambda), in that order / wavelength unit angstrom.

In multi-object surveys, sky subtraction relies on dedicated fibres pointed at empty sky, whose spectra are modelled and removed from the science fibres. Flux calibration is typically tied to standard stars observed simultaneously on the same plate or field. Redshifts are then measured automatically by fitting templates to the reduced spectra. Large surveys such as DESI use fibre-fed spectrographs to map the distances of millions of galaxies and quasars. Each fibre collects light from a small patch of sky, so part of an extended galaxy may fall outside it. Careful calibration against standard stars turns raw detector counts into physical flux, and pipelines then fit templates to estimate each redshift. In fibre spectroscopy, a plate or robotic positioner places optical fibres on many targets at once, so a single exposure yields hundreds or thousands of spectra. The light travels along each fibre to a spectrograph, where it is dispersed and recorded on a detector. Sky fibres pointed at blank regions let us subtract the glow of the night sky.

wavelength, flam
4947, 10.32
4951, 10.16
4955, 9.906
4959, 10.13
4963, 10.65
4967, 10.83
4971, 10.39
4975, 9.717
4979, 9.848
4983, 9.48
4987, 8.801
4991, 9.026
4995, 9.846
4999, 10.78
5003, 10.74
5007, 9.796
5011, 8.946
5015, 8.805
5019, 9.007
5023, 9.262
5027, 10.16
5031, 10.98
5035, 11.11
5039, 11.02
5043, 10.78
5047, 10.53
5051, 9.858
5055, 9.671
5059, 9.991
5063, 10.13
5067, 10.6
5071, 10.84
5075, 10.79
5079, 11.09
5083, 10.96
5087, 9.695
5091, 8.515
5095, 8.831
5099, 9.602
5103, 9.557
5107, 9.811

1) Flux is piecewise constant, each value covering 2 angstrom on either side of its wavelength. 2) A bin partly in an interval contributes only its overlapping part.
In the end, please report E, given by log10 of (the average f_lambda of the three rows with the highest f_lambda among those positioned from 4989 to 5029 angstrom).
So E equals 1.024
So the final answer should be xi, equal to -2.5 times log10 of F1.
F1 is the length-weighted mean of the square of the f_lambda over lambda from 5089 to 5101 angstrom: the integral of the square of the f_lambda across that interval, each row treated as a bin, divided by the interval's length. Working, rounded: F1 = 81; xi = -4.77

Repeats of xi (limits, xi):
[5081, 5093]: -4.95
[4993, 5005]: -5.10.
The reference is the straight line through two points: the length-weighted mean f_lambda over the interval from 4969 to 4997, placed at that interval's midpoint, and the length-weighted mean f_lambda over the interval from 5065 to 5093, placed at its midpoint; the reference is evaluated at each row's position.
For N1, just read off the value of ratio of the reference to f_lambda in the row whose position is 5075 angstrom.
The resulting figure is 0.96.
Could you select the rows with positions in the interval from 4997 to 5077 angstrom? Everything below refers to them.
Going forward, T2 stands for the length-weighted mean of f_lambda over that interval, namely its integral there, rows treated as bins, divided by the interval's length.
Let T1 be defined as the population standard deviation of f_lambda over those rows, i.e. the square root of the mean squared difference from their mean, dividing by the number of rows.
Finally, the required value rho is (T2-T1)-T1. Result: 8.74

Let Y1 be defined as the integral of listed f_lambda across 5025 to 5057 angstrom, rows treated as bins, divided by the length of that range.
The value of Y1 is 10.5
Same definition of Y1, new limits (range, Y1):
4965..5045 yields 10.0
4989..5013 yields 9.9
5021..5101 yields 10.2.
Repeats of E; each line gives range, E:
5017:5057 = 1.043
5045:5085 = 1.040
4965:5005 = 1.033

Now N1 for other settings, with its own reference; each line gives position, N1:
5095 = 1.19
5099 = 1.10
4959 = 0.93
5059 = 1.02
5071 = 0.95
